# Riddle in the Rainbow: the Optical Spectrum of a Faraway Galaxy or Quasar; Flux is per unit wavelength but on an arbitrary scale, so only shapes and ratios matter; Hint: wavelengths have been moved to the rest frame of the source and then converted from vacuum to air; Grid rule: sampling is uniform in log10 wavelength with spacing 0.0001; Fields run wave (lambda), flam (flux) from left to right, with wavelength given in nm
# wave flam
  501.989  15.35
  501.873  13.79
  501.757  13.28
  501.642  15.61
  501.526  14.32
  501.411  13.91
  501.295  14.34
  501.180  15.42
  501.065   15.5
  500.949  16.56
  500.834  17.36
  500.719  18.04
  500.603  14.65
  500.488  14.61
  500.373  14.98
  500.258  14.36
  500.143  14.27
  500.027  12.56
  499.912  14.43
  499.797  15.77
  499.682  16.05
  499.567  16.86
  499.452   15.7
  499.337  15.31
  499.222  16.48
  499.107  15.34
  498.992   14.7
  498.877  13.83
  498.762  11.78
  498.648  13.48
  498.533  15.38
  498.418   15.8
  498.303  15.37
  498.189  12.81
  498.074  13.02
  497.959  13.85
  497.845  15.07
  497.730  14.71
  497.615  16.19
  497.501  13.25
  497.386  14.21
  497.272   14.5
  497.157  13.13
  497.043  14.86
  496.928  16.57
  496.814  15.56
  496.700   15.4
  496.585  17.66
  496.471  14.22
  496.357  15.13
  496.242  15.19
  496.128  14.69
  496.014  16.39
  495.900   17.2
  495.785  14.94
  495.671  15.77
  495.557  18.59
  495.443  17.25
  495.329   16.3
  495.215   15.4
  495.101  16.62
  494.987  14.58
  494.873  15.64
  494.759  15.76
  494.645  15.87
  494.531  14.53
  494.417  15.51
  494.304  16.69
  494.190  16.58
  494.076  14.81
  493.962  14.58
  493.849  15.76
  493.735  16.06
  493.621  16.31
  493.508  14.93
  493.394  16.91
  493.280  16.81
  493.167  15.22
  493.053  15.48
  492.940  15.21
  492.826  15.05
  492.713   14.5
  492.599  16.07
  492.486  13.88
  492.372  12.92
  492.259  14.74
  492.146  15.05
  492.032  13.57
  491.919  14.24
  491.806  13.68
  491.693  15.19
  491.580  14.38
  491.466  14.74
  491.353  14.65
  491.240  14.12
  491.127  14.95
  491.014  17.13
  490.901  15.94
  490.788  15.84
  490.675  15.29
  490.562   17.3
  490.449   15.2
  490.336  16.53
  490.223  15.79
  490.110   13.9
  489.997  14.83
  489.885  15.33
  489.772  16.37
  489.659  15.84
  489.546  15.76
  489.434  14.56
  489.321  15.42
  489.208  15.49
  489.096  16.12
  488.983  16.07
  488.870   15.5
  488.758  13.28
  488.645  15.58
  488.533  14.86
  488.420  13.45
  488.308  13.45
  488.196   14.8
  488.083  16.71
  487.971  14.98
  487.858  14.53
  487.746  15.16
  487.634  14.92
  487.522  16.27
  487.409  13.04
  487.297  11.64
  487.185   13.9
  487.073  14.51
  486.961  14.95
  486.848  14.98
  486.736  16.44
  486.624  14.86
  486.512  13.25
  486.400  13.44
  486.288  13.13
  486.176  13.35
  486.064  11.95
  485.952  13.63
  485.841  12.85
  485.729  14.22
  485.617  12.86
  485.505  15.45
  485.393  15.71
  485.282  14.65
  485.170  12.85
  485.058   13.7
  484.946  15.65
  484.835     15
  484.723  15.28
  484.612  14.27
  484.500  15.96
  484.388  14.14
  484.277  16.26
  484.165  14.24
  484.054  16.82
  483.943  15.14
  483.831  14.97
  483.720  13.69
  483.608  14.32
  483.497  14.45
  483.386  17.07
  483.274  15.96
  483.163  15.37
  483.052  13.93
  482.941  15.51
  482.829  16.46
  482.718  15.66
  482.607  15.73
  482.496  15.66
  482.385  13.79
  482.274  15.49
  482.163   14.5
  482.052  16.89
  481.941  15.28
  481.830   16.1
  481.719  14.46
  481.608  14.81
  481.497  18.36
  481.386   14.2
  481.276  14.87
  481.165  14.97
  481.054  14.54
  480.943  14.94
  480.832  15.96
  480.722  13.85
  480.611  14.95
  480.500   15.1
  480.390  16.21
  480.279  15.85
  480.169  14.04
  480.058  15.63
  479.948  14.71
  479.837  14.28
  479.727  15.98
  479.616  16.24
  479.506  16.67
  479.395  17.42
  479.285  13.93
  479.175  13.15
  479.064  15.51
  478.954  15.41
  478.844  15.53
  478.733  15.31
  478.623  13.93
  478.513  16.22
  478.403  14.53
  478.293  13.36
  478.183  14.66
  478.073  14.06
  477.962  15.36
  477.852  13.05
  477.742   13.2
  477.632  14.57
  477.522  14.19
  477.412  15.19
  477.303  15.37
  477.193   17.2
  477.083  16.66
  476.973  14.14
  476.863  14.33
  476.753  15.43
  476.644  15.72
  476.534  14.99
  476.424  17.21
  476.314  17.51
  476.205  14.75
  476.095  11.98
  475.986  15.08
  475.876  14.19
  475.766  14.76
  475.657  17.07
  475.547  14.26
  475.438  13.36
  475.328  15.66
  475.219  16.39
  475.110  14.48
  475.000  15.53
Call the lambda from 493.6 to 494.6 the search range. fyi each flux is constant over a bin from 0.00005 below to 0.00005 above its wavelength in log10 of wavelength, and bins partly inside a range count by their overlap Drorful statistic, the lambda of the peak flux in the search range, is 494.304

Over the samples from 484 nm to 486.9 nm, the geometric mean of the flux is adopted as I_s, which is 14.4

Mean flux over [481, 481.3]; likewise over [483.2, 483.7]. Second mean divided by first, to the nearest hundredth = 1.04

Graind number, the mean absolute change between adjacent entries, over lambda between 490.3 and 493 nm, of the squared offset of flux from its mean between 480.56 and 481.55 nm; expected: 1.72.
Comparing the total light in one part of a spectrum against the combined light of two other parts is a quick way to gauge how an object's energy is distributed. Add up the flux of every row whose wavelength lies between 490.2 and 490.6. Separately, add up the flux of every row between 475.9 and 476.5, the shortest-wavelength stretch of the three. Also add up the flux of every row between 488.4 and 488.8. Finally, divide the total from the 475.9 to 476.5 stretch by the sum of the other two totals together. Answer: 0.6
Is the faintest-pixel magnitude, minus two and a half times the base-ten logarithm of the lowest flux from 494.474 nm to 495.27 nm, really -2.91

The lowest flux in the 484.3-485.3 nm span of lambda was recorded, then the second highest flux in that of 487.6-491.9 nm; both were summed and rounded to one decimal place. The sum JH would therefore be 30.0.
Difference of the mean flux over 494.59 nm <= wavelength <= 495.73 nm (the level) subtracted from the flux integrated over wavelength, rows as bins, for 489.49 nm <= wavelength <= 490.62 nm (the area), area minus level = 1.5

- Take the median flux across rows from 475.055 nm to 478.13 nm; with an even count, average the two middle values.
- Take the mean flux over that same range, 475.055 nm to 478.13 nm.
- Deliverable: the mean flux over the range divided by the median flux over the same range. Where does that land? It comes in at 1.01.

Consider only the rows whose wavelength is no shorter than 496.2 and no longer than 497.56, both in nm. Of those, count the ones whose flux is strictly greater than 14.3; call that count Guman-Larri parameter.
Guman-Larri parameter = 8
